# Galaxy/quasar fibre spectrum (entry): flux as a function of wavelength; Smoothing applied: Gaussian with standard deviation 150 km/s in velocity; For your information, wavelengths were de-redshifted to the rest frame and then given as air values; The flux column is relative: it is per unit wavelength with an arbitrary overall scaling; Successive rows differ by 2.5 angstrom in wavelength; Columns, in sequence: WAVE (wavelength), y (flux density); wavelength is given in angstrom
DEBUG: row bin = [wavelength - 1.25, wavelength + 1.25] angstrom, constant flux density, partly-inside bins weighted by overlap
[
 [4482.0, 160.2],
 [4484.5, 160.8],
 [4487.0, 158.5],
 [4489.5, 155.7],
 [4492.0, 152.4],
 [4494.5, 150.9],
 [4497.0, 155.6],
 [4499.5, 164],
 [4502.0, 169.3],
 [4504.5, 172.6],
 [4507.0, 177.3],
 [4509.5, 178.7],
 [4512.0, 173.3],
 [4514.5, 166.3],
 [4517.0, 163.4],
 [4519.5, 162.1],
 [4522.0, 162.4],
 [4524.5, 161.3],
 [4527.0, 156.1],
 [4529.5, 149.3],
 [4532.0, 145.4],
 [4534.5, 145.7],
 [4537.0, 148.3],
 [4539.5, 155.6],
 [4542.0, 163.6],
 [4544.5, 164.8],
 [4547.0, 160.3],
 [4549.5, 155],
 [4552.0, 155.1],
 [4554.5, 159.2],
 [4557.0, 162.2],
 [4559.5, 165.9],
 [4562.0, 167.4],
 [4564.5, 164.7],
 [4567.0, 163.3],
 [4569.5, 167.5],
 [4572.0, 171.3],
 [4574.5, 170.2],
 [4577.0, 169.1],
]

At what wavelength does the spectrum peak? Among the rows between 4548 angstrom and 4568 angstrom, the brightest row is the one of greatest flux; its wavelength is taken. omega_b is 4562.0 angstrom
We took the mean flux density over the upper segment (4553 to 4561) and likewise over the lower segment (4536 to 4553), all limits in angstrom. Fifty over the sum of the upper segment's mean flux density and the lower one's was 0.156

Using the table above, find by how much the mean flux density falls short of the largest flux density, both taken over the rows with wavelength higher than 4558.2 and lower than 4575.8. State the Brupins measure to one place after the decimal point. 4.1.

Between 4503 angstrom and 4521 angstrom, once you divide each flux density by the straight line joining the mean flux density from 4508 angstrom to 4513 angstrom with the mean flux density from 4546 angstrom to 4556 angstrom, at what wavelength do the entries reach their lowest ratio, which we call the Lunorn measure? 4519.5 angstrom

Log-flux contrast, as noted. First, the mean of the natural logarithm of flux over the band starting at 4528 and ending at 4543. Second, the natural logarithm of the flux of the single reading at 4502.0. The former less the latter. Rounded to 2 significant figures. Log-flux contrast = -0.11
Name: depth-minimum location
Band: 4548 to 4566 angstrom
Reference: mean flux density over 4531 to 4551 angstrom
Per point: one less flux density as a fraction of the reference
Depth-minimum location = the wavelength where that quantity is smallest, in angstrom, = 4562.0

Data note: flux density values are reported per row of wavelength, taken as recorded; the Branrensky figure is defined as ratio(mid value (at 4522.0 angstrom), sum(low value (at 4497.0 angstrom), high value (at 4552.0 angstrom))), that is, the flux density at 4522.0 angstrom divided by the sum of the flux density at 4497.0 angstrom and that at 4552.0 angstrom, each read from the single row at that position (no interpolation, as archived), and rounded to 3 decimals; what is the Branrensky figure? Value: 0.523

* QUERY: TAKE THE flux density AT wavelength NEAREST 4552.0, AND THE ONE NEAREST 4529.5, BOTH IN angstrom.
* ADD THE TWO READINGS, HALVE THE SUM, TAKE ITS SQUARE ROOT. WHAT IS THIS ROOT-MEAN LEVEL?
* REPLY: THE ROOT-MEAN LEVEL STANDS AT 12.3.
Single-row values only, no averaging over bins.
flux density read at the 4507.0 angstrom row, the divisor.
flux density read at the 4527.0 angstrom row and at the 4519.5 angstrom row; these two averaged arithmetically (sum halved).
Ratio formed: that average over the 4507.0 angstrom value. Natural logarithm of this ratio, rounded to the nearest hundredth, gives -0.11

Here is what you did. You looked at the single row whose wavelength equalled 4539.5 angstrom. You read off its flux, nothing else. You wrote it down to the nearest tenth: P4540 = 155.6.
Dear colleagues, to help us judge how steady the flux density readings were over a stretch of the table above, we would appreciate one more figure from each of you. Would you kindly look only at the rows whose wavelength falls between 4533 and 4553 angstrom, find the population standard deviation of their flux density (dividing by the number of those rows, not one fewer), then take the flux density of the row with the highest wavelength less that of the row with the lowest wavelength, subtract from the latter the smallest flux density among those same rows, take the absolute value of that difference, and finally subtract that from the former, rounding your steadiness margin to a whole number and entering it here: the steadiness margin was -130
